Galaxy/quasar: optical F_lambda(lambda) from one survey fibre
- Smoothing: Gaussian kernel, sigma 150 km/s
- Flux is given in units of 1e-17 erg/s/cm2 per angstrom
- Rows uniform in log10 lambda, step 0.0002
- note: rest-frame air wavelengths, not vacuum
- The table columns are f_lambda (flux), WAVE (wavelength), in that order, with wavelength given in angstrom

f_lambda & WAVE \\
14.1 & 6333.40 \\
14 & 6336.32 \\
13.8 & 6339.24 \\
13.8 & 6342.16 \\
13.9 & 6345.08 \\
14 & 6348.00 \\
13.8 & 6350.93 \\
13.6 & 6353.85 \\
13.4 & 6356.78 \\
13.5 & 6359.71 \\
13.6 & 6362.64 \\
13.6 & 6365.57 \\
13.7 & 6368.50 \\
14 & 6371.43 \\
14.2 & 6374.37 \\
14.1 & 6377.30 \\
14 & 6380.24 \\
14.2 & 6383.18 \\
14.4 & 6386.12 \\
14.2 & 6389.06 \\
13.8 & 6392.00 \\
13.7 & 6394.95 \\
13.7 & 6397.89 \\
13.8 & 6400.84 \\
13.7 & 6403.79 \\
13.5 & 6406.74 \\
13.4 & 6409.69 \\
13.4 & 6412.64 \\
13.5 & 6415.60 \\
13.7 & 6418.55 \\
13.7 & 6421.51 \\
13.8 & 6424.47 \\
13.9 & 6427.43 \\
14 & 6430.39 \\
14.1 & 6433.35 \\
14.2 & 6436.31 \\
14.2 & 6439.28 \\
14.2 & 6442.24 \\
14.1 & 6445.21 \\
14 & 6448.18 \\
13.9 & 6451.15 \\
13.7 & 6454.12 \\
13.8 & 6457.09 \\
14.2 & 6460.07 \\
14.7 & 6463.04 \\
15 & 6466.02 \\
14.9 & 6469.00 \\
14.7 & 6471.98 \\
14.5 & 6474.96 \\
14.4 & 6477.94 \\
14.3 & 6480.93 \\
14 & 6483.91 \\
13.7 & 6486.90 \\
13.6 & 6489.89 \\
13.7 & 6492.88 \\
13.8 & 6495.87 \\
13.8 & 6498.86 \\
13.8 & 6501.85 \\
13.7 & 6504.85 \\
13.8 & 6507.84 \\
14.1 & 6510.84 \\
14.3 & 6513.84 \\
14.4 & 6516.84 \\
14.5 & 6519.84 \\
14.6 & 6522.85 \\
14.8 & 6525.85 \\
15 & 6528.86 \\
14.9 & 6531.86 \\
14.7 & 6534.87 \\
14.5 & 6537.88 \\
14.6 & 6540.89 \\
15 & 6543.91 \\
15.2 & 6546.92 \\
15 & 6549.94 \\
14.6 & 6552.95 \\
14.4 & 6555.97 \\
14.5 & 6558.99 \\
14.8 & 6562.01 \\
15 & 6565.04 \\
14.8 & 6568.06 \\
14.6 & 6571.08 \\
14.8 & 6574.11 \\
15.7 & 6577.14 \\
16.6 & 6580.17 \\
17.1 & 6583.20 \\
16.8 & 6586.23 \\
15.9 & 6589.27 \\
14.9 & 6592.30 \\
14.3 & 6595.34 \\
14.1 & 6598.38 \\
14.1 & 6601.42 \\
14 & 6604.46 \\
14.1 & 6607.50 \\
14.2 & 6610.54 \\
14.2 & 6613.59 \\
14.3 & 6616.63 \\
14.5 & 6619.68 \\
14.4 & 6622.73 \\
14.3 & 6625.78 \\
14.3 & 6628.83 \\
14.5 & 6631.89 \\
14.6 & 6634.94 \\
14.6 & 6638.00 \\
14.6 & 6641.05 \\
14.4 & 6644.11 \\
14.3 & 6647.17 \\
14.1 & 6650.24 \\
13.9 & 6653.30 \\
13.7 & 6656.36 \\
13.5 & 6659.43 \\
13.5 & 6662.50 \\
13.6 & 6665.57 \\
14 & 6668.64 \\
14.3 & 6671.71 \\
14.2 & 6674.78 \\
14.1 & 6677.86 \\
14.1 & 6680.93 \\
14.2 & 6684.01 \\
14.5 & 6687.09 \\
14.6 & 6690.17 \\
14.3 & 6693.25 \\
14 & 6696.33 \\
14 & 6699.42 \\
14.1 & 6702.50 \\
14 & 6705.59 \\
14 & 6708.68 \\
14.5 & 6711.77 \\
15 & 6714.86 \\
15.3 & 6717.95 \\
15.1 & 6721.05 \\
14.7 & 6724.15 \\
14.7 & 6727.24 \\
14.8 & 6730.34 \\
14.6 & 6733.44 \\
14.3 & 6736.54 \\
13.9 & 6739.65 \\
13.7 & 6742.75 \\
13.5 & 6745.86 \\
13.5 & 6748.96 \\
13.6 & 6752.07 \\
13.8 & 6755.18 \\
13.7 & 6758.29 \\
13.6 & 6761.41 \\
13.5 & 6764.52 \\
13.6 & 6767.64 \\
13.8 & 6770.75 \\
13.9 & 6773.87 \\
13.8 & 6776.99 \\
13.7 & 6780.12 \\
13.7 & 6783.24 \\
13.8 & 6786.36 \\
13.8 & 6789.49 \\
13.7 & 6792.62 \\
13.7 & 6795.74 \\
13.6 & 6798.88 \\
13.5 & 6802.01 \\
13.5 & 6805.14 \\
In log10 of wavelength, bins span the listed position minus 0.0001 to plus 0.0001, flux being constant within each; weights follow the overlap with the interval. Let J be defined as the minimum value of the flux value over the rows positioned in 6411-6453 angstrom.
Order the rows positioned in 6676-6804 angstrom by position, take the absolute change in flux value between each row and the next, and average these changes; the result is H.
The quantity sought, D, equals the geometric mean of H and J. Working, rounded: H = 0.155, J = 13.4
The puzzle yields 1.44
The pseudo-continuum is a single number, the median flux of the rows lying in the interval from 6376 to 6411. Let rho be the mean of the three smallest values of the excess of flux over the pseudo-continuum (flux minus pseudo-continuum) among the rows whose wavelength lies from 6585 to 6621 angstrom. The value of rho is 0.27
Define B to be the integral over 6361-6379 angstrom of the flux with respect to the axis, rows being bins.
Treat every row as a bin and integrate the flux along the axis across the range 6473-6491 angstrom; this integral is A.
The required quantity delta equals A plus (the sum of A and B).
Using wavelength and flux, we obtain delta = 758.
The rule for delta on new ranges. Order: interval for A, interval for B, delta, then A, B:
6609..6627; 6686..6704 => 772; 258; 256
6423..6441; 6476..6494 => 757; 253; 251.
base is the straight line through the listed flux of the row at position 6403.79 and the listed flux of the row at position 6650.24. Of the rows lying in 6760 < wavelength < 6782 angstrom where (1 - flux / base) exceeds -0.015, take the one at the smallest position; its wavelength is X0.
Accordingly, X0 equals 6761.41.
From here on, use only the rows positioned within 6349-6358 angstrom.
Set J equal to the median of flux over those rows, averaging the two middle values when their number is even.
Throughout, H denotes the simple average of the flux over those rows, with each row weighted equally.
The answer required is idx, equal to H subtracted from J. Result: 0.00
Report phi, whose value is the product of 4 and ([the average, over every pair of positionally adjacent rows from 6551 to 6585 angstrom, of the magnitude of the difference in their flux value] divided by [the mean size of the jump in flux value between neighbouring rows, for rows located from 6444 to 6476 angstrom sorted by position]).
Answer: 7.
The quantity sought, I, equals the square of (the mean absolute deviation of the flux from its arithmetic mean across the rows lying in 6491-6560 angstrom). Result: 0.15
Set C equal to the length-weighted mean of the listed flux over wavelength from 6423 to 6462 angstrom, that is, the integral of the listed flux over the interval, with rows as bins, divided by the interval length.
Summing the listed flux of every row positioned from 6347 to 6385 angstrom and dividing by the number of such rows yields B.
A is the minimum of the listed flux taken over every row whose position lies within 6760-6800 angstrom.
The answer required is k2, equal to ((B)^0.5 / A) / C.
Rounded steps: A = 13.5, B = 13.8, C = 14.0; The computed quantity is 0.0196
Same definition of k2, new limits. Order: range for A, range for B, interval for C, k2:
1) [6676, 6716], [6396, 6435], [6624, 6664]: 0.0187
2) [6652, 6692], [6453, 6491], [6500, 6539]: 0.0194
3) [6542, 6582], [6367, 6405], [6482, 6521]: 0.0186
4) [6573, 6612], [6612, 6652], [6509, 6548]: 0.0185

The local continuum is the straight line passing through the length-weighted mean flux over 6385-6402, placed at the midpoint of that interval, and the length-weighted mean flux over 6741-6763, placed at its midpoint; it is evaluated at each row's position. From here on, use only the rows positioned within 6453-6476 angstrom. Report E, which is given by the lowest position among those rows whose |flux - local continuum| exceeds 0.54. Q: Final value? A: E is 6463.04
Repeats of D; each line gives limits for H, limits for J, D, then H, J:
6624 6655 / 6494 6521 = 1.23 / 0.111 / 13.7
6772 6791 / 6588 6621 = 0.92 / 0.060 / 14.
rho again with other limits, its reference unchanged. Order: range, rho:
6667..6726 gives 0.20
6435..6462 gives 0.00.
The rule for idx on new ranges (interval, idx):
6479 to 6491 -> -0.05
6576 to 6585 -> 0.13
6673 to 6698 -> -0.05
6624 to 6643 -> 0.07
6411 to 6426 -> 0.08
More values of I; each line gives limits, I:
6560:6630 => 0.48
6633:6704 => 0.07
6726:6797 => 0.07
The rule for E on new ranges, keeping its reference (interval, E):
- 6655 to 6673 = 6671.71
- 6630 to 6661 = 6631.89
